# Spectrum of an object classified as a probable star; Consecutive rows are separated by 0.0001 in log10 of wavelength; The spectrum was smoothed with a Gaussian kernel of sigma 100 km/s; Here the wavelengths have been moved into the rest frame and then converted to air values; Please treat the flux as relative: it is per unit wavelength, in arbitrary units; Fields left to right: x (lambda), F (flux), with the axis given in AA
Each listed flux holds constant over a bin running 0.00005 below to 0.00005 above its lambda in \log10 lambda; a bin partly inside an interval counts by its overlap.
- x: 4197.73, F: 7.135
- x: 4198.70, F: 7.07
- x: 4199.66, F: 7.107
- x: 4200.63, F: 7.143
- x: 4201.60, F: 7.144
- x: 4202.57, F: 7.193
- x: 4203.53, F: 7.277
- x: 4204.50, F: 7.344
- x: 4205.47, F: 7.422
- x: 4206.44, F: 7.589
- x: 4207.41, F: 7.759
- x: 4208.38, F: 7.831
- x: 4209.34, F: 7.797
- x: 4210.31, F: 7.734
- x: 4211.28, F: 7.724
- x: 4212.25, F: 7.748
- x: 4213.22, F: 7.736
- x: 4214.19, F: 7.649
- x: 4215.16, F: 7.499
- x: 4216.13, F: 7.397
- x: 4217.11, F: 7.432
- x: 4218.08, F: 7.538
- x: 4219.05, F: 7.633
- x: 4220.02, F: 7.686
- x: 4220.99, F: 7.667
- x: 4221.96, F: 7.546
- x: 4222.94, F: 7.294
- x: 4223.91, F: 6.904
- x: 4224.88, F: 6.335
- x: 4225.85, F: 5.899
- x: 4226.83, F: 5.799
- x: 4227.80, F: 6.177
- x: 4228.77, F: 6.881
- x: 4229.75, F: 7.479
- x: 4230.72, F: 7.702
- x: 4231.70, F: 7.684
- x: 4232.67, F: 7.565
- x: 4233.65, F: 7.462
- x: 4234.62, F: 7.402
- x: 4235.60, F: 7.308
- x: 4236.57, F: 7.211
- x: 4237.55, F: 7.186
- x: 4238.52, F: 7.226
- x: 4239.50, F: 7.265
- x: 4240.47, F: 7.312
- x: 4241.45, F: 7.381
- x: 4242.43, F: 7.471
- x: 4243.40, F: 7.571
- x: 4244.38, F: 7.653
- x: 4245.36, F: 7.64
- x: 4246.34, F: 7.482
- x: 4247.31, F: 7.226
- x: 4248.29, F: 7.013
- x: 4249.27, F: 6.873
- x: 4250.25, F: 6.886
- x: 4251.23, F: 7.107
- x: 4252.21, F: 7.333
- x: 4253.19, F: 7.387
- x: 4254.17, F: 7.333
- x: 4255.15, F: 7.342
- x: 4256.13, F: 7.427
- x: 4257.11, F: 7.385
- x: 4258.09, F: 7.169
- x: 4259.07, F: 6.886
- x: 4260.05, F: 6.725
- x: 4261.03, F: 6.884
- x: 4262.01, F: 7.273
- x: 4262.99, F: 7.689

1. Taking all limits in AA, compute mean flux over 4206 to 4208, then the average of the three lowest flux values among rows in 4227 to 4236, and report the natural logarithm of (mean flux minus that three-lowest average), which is -0.12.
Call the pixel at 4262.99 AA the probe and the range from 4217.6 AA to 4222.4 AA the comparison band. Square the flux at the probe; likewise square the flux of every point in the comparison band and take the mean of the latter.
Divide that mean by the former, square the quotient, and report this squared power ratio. 0.96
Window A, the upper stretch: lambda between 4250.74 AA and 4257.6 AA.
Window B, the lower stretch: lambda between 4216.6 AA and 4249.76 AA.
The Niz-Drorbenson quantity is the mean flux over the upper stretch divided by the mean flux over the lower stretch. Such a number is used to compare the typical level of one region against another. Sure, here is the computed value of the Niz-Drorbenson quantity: 1.01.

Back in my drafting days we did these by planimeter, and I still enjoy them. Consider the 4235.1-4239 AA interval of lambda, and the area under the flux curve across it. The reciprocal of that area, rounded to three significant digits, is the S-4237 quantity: 0.0354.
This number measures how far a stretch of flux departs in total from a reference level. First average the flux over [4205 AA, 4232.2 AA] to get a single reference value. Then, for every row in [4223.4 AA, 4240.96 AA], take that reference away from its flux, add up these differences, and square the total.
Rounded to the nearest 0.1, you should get 28.5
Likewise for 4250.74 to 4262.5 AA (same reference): 3.4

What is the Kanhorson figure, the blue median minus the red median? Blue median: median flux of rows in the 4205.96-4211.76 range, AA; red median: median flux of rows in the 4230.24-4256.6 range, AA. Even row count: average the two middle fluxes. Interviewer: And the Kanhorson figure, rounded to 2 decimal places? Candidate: 0.40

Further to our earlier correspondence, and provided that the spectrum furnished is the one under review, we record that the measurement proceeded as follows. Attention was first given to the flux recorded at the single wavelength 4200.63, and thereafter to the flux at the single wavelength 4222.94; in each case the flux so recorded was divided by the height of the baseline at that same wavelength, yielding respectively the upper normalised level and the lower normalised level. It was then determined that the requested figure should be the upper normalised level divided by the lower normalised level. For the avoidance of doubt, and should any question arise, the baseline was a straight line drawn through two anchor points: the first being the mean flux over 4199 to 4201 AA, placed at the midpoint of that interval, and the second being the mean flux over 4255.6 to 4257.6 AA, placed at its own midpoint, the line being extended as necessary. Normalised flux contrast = 0.99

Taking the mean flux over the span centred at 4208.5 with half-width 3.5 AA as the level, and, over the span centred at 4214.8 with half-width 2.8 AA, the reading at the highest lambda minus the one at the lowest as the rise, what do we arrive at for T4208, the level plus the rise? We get 7.4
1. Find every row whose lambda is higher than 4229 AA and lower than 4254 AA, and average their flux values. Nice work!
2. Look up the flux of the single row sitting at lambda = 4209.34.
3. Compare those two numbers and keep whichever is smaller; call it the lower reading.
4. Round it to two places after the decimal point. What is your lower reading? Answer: 7.35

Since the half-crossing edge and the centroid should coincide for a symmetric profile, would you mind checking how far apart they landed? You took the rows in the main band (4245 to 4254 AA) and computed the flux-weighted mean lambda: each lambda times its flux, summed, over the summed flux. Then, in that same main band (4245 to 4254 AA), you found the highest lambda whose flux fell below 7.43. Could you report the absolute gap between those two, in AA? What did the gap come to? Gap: 3.9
